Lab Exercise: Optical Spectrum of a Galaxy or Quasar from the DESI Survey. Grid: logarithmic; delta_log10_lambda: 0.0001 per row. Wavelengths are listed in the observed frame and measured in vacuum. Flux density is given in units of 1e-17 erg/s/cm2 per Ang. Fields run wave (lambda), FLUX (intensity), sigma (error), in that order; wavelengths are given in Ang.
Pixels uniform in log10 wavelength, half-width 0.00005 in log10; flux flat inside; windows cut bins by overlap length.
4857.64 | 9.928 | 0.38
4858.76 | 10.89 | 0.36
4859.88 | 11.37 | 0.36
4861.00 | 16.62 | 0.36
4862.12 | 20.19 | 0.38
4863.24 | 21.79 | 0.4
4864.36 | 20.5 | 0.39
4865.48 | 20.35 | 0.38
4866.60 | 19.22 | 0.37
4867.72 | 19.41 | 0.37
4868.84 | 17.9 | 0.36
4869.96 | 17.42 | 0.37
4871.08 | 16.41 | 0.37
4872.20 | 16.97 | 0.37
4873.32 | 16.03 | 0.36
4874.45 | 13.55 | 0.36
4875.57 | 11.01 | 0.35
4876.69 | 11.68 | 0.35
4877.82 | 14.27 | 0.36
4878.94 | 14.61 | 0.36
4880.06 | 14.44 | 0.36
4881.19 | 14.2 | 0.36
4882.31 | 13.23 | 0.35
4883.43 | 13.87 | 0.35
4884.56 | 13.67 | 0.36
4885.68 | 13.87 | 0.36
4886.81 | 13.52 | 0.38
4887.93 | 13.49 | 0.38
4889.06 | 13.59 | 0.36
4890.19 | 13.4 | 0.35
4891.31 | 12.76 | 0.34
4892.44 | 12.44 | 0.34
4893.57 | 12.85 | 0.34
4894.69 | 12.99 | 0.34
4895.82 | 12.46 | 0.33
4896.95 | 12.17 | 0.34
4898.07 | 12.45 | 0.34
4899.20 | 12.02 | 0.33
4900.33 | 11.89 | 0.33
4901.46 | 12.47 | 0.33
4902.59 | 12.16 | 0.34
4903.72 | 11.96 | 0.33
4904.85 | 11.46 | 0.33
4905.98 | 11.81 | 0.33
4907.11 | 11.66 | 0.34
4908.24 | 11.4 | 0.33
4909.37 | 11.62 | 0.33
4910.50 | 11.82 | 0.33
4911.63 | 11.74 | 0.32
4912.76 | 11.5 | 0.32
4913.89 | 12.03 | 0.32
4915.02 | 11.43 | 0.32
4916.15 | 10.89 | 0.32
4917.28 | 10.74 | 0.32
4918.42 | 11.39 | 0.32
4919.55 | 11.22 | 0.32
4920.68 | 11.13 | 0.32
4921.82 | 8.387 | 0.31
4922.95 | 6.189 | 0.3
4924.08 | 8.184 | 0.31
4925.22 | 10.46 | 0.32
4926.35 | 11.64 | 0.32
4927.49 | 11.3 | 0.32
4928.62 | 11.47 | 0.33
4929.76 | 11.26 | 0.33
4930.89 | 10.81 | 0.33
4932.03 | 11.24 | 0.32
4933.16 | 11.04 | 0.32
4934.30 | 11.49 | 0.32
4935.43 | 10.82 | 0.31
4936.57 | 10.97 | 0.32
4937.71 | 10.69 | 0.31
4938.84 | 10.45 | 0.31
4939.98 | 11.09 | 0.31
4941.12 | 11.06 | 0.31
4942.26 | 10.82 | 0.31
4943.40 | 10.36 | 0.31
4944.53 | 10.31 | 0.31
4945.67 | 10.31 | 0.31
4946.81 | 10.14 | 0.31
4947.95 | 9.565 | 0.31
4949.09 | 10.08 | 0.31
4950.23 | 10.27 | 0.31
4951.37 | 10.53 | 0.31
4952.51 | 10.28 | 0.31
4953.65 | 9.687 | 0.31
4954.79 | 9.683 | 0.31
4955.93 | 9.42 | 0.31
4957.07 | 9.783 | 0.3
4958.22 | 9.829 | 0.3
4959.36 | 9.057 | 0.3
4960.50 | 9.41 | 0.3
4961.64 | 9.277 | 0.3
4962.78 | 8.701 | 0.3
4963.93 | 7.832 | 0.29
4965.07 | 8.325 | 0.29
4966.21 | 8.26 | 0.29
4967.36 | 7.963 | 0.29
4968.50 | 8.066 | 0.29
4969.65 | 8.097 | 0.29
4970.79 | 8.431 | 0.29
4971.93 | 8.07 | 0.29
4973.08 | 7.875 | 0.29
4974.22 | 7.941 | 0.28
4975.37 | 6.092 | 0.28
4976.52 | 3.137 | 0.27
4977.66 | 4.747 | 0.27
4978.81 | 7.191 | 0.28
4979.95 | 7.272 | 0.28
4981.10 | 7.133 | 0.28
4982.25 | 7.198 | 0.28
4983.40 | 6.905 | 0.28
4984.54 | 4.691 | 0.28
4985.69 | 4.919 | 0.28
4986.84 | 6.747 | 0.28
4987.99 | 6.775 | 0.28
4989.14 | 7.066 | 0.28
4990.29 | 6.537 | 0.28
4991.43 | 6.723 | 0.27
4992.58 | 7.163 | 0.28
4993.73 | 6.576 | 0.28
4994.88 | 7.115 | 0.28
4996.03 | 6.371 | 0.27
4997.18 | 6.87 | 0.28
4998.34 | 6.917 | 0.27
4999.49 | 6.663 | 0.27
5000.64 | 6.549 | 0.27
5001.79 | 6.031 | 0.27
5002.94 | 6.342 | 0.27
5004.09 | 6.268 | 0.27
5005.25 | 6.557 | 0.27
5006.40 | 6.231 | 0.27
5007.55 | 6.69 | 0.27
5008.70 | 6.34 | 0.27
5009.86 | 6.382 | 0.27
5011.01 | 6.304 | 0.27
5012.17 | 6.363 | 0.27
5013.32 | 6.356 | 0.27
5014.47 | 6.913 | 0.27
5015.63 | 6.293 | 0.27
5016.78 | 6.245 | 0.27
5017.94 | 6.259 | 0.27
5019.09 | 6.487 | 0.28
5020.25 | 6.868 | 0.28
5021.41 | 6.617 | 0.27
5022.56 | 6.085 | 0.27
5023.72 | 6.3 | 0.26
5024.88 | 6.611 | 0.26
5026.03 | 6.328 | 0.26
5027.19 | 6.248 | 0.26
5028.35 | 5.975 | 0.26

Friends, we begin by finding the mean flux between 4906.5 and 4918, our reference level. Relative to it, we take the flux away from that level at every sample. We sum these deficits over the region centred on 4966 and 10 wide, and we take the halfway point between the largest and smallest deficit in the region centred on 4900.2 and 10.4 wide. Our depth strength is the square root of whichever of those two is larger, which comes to 5.3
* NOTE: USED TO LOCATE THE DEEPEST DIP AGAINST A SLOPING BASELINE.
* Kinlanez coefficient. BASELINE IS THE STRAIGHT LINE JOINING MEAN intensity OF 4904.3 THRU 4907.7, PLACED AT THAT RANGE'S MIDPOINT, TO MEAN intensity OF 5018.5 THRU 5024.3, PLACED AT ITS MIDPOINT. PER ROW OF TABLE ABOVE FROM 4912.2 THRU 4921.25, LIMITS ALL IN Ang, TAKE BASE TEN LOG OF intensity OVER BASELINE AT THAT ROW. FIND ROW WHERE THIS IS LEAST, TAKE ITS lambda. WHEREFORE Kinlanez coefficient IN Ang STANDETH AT 4917.28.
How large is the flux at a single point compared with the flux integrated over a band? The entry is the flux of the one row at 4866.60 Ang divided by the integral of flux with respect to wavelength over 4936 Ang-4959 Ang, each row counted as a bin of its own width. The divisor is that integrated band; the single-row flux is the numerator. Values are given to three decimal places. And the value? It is 0.082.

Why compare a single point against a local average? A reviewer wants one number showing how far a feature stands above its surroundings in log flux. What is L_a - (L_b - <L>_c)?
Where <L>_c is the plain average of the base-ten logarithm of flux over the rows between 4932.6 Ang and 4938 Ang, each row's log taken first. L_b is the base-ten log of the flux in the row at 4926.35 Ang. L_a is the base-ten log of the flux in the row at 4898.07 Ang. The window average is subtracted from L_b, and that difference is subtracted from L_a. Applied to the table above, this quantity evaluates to 1.07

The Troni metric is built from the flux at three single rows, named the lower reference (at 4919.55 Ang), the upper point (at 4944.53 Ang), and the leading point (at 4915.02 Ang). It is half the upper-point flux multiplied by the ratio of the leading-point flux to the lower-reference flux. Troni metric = 5.3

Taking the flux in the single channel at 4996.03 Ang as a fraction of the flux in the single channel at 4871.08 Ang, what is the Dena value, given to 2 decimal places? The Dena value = 0.39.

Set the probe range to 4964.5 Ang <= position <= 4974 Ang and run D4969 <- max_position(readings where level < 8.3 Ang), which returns 4973.08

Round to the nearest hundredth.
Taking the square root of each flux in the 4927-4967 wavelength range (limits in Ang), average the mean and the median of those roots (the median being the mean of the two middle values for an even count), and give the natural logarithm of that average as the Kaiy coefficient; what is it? 1.16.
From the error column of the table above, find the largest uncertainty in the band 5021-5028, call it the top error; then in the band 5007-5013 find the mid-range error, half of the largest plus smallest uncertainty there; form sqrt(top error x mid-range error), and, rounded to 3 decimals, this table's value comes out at 0.270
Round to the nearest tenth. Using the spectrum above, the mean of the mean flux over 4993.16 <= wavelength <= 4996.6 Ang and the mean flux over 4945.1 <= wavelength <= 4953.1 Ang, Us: 8.4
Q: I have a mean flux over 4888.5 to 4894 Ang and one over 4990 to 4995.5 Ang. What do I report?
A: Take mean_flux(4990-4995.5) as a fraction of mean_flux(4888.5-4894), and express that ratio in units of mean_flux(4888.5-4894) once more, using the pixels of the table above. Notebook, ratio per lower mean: 0.04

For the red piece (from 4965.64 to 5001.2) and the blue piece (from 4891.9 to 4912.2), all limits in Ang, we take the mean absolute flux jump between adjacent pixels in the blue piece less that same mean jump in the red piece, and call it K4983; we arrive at -0.3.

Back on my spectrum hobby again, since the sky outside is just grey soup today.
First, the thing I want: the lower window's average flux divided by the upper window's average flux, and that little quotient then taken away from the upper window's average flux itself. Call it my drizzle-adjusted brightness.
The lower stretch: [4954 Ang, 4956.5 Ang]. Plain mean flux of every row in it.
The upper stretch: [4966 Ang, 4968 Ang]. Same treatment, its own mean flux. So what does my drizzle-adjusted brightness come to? 6.9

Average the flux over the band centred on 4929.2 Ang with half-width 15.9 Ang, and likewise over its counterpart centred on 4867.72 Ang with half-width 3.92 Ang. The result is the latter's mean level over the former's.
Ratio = 1.8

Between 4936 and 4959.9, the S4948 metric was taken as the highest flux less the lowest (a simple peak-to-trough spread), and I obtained 2.0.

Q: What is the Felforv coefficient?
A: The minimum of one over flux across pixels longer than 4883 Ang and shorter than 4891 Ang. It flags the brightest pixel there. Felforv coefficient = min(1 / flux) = 0.07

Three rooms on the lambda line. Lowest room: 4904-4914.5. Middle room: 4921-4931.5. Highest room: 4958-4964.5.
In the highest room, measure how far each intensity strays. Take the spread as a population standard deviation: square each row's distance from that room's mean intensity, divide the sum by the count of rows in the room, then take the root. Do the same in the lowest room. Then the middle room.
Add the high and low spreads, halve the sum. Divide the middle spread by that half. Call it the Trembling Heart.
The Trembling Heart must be 4.4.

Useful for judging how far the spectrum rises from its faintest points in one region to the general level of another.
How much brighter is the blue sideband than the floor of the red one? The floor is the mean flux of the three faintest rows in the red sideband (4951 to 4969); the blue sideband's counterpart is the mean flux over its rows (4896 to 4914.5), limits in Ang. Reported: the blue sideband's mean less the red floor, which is 3.9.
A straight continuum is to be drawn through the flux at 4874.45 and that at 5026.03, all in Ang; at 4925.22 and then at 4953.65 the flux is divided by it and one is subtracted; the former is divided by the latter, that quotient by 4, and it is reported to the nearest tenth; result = 1.6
